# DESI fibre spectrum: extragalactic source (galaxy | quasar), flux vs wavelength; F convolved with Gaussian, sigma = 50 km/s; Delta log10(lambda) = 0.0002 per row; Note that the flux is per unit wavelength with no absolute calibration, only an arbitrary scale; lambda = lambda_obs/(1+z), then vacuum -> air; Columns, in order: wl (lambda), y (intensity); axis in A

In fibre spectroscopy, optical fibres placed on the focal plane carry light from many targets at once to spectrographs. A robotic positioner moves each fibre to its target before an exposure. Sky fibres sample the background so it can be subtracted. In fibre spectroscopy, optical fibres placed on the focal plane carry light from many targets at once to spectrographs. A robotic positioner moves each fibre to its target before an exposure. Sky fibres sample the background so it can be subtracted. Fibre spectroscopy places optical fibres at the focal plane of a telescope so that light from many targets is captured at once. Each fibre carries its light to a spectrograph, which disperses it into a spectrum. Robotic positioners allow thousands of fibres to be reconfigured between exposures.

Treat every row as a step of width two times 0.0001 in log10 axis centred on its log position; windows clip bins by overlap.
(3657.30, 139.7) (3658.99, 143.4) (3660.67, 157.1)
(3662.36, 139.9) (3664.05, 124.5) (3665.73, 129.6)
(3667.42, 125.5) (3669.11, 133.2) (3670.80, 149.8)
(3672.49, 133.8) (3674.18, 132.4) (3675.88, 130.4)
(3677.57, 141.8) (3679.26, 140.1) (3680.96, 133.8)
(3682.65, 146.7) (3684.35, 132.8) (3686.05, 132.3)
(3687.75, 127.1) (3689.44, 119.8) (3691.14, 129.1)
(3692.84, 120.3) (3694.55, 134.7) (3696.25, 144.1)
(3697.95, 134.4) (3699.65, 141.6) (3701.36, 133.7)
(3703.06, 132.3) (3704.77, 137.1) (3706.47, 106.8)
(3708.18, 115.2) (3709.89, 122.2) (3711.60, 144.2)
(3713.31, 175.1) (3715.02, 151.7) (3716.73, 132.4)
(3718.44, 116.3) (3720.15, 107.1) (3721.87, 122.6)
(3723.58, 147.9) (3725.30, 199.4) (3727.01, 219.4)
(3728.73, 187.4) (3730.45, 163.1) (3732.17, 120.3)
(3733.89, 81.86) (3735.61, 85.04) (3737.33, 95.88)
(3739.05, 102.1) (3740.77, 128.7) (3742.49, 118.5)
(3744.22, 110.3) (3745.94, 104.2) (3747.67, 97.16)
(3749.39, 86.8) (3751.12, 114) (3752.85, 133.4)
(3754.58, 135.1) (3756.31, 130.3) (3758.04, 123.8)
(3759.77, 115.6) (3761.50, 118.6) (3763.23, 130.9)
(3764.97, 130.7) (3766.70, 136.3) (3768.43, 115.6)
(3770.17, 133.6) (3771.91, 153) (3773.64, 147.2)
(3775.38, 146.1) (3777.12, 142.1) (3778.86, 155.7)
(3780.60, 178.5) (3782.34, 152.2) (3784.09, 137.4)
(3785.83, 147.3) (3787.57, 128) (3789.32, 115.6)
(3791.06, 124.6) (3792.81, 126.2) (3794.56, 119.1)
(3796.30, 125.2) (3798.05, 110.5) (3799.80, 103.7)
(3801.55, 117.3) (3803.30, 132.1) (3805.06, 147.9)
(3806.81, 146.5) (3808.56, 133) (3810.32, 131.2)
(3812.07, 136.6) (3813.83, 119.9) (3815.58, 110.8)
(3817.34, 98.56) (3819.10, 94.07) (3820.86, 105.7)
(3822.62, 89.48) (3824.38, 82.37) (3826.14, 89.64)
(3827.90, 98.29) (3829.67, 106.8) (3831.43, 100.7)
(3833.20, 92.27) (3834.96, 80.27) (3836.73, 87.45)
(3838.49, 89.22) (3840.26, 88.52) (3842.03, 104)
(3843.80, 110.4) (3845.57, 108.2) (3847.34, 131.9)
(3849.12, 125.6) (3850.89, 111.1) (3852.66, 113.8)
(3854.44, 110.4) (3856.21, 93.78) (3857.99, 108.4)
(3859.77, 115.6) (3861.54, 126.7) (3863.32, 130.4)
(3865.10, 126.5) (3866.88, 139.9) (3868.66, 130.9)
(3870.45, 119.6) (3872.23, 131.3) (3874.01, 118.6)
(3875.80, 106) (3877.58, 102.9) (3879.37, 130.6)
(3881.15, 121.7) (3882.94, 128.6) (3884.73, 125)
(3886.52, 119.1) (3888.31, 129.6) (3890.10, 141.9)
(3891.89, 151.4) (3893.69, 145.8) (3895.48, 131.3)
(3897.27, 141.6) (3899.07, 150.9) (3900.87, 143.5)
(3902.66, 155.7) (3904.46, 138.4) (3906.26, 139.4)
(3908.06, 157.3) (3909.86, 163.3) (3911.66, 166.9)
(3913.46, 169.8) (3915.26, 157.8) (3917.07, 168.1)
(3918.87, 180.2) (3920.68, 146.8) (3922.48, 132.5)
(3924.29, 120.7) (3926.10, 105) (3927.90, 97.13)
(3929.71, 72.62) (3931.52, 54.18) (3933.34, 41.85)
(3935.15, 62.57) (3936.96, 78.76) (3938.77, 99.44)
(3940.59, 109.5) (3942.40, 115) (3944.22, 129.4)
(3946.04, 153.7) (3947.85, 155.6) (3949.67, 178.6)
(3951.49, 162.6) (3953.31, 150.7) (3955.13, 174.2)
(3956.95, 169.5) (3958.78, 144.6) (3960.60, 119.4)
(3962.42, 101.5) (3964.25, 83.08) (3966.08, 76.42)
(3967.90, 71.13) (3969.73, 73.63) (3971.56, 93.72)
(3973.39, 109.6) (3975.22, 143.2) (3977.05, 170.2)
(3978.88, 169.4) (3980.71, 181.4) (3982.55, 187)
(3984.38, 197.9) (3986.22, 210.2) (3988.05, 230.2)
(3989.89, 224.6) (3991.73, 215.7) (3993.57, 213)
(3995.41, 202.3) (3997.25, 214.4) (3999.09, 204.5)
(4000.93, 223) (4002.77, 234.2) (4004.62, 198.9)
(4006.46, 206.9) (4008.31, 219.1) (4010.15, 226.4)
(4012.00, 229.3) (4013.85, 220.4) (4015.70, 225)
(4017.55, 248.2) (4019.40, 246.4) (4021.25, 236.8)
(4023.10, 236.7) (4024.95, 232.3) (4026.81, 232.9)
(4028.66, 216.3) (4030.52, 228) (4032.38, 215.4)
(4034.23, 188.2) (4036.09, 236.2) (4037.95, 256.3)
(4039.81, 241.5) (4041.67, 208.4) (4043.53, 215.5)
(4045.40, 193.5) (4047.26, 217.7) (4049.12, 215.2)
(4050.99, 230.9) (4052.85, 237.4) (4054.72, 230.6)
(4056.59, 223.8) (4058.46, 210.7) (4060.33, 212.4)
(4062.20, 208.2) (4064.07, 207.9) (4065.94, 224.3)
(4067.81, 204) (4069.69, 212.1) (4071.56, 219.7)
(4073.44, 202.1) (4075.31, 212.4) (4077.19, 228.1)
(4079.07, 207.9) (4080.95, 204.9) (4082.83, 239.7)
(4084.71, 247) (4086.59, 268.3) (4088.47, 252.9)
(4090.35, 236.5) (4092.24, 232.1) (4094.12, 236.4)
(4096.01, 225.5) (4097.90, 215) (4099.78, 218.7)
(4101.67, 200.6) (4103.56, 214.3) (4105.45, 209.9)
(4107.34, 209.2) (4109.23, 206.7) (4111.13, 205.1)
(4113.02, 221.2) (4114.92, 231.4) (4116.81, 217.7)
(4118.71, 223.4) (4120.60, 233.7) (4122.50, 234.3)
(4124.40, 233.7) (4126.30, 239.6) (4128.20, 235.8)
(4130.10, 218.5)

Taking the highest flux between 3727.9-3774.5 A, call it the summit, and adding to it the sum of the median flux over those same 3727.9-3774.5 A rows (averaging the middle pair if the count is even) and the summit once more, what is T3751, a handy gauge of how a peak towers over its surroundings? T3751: 495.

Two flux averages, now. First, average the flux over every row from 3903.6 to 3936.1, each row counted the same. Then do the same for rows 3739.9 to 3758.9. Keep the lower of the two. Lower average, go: 117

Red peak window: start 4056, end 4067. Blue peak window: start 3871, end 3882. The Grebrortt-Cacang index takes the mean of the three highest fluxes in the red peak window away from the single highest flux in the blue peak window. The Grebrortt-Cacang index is -89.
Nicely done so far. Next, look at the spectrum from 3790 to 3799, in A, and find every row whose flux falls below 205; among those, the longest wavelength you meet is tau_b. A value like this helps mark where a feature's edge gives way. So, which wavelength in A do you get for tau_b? 3798.05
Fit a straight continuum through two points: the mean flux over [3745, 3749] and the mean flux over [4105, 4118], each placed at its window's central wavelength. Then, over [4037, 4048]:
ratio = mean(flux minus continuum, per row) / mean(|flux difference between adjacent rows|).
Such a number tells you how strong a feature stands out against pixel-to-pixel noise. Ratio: 1.4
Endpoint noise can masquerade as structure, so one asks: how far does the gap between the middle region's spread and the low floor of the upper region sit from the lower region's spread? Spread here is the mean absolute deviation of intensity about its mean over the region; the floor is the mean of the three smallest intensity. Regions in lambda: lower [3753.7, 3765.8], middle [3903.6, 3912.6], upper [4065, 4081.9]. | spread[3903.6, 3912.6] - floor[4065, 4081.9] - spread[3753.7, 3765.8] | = 198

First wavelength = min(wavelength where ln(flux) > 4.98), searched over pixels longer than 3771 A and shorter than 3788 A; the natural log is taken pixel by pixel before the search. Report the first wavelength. 3771.91 A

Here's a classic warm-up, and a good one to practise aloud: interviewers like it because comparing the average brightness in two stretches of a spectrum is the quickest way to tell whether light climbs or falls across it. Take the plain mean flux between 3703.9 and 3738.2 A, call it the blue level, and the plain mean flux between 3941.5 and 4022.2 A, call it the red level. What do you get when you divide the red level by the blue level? 1.29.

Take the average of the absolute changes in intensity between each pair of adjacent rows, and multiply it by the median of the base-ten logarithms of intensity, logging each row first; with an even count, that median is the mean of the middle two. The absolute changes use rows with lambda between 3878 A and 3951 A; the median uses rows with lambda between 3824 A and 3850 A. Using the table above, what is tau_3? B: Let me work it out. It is 24.3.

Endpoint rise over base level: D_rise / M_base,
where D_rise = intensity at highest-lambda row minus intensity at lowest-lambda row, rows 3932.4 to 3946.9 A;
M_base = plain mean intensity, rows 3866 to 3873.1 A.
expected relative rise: 0.86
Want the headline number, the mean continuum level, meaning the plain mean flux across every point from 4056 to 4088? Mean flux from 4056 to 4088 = 220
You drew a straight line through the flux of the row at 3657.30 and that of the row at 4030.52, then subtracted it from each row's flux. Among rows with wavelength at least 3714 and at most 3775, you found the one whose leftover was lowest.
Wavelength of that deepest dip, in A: 3733.89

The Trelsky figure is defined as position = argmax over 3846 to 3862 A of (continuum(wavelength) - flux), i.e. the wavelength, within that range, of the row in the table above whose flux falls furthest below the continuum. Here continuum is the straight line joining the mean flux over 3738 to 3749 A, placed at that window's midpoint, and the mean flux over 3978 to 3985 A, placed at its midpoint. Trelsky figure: 3856.21 A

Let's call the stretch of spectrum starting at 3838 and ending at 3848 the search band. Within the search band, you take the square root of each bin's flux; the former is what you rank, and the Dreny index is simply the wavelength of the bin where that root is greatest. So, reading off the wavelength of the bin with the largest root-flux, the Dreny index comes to 3847.34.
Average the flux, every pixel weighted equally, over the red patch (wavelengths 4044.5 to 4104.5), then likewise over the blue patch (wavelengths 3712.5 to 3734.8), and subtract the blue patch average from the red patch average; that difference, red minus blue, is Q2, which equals 74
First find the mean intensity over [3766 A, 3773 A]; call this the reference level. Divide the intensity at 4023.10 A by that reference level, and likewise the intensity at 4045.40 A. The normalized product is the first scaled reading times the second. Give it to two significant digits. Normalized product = 2.5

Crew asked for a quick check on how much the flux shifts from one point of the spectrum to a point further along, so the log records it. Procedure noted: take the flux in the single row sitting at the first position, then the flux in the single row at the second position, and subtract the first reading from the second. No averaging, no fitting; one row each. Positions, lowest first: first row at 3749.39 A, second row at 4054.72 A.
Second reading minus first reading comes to 144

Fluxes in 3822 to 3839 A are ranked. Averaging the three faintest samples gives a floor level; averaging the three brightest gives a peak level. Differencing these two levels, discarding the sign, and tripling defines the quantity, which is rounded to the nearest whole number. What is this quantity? 56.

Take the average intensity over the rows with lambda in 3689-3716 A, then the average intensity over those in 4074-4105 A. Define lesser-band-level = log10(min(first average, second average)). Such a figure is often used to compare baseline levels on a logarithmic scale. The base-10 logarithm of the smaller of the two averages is 2.13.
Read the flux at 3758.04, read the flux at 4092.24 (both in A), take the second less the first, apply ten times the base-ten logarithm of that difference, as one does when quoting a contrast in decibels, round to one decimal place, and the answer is 20.3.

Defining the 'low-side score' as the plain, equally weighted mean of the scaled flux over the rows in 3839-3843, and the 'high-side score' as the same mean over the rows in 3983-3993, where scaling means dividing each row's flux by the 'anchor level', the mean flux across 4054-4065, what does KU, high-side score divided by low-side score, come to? 2.2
